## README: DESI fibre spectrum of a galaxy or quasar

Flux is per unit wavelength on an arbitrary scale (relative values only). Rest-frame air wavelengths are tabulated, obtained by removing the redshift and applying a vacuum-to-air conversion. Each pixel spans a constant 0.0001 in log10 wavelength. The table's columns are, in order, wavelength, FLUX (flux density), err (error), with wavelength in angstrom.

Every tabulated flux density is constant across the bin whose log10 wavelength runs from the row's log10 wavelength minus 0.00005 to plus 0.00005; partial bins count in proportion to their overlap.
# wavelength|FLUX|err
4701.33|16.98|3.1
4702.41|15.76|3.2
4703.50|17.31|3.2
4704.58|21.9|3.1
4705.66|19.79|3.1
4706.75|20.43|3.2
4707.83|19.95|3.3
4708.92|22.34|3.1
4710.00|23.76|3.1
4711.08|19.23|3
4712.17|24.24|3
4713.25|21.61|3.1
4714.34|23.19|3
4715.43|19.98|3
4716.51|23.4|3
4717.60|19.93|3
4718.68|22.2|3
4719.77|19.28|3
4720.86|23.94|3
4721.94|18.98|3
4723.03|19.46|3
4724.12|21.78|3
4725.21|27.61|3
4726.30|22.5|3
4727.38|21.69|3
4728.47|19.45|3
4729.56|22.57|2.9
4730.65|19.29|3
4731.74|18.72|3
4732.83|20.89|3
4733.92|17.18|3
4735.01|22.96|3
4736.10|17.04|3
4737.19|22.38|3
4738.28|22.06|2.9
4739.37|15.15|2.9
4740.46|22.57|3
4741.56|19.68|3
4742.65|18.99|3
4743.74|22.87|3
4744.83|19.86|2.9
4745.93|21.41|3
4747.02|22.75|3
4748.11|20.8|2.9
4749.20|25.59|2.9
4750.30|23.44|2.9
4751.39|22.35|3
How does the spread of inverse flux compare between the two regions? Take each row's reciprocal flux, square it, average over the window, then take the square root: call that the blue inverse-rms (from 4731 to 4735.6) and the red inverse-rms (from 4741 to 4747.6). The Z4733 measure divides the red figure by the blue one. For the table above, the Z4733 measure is 0.94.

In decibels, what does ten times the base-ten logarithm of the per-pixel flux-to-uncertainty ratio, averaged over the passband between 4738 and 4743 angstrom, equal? 8.2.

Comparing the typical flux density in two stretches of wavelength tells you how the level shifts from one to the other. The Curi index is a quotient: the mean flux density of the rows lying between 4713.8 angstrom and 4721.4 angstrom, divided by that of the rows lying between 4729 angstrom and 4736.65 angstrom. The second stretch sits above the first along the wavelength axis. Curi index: 1.10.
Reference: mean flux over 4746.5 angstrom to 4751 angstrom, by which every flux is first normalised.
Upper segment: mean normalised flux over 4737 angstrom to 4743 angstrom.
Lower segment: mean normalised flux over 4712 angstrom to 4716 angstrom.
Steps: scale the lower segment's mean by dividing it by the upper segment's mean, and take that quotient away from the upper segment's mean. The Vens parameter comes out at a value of -0.24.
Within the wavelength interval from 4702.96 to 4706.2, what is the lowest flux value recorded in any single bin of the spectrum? 17.31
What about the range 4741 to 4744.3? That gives 18.99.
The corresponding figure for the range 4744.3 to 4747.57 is 19.86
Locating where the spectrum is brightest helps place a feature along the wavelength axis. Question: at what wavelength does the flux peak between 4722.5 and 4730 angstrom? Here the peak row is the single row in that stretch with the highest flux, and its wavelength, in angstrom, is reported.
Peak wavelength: 4725.21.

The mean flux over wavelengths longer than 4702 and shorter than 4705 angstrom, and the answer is 18.3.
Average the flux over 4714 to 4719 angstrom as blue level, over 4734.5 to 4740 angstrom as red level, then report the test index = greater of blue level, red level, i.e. 21.7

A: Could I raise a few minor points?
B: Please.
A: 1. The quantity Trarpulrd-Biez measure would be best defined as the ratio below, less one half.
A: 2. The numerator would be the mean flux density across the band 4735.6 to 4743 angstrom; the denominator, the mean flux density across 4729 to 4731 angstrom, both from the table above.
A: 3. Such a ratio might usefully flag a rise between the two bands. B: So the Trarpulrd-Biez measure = 0.44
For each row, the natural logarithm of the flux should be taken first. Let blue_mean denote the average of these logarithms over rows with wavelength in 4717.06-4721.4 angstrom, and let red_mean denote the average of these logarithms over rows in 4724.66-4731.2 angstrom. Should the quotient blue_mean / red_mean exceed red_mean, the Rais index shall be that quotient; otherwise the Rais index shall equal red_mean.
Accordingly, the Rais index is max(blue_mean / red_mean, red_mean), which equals 3.09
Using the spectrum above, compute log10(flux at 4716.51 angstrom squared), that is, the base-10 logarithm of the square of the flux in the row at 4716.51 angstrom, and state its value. 2.74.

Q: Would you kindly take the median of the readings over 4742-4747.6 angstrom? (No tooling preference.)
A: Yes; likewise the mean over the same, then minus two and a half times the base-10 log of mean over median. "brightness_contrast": 0.012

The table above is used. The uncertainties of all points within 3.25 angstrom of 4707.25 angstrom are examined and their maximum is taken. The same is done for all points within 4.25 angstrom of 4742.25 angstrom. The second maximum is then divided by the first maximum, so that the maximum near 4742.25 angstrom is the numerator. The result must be 0.91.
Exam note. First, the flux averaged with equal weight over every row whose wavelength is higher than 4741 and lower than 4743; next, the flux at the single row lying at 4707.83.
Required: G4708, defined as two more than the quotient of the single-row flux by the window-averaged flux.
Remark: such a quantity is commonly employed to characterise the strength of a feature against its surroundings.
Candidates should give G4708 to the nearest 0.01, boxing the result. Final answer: 3.03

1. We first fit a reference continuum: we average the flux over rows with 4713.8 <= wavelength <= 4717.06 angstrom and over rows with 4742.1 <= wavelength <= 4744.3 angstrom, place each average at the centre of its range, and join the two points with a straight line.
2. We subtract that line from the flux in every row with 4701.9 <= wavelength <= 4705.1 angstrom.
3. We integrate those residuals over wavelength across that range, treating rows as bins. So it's -14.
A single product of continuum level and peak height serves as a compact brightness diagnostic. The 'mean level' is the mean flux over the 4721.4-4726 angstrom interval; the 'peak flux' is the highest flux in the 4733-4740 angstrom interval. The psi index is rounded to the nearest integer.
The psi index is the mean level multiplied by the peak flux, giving 504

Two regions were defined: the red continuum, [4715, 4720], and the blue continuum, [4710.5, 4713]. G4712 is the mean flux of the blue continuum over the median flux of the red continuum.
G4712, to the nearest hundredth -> 1.09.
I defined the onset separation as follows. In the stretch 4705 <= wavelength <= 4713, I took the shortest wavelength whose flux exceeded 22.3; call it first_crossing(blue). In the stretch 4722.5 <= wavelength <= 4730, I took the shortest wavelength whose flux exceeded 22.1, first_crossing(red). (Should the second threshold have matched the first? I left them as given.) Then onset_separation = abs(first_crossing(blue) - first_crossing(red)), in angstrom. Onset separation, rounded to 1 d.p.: 16.3 angstrom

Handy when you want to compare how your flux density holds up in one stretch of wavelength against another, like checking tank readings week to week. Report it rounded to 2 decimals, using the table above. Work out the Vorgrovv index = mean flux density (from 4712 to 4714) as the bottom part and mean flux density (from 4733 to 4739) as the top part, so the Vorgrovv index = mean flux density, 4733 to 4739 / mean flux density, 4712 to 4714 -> 0.89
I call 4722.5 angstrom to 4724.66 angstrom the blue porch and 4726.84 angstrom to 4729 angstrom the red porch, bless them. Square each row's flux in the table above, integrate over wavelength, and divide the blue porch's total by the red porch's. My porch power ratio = 1.00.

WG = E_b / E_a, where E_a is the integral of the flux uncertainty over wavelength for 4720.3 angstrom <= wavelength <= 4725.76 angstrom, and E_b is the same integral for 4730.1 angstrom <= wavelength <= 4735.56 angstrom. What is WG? 1.00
